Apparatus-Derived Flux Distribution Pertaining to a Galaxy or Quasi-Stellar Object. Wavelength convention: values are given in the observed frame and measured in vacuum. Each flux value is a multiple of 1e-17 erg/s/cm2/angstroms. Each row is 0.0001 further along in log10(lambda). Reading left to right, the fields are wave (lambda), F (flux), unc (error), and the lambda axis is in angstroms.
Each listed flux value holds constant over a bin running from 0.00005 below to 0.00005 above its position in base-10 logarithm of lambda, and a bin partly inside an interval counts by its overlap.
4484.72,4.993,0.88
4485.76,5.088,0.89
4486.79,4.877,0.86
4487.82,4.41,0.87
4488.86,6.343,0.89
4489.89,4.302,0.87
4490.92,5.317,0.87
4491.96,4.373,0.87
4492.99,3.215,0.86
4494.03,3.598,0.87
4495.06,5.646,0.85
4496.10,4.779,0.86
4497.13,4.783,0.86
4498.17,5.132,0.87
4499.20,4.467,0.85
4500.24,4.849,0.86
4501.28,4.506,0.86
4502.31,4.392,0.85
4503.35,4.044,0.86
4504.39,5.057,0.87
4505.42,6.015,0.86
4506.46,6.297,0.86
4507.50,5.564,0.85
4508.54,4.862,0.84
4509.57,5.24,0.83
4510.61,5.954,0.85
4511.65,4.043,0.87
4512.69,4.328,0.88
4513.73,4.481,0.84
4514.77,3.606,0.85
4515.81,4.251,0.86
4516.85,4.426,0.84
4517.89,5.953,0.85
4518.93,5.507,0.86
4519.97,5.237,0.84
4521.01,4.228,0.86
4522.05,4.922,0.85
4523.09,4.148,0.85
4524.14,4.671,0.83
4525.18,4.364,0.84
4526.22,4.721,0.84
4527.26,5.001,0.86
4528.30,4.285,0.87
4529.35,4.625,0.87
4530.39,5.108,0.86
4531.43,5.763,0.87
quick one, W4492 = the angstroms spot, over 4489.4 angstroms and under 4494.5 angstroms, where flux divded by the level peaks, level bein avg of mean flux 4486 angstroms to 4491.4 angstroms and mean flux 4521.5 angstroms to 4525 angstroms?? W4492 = 4490.92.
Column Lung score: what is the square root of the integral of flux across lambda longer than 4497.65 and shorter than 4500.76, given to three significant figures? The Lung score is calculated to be 3.87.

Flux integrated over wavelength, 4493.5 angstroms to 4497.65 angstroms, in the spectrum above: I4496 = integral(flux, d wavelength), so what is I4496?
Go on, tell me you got 19.5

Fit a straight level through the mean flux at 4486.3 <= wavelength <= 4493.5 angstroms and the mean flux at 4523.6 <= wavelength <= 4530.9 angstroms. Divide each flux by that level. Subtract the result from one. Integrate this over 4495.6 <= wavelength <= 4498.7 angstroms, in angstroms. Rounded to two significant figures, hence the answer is -0.14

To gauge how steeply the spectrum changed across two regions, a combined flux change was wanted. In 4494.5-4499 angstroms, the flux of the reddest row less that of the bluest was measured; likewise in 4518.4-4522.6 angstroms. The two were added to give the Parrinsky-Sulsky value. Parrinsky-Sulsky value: -1.1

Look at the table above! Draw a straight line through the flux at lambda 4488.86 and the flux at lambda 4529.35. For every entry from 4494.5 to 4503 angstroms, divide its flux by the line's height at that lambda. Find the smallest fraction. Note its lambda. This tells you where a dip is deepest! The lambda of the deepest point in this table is 4499.20 angstroms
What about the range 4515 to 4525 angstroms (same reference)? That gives 4515.81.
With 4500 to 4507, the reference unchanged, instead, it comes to 4503.35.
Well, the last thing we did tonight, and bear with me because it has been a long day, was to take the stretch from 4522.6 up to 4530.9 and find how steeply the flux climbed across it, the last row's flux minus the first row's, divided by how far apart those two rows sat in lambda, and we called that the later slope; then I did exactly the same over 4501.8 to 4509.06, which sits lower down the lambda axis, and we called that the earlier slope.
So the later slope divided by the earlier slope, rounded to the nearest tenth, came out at 1.7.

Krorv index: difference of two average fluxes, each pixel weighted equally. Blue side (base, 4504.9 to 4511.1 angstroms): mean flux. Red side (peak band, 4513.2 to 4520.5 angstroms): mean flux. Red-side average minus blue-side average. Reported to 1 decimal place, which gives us -0.9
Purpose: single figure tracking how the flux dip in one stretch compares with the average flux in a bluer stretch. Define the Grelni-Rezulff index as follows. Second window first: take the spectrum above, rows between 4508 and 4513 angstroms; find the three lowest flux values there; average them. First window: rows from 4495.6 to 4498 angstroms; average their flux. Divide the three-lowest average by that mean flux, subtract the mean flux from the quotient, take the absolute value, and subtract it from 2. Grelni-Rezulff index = -1.9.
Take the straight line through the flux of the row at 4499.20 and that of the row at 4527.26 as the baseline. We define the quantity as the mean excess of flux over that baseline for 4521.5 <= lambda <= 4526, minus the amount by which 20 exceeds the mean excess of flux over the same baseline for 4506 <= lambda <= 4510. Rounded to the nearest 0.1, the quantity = -19.5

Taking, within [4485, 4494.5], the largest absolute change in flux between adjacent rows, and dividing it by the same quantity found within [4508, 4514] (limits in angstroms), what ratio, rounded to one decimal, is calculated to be 1.1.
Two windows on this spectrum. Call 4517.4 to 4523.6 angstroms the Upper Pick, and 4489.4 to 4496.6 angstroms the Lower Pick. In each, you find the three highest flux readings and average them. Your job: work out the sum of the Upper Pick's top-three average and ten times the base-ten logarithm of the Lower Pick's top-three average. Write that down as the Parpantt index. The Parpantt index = 12.8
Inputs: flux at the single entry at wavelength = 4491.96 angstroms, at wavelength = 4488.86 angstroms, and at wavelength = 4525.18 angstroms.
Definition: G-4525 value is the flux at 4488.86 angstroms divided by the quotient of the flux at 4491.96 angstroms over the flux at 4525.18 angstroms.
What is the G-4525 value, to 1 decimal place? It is 6.3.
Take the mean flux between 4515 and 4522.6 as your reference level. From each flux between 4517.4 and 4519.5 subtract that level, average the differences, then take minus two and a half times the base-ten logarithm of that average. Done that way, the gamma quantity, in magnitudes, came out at 0.2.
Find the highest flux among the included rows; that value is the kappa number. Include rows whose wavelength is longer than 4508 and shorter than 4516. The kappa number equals 5.954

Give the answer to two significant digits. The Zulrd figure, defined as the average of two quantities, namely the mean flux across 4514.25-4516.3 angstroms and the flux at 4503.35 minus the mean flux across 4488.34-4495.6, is 1.6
